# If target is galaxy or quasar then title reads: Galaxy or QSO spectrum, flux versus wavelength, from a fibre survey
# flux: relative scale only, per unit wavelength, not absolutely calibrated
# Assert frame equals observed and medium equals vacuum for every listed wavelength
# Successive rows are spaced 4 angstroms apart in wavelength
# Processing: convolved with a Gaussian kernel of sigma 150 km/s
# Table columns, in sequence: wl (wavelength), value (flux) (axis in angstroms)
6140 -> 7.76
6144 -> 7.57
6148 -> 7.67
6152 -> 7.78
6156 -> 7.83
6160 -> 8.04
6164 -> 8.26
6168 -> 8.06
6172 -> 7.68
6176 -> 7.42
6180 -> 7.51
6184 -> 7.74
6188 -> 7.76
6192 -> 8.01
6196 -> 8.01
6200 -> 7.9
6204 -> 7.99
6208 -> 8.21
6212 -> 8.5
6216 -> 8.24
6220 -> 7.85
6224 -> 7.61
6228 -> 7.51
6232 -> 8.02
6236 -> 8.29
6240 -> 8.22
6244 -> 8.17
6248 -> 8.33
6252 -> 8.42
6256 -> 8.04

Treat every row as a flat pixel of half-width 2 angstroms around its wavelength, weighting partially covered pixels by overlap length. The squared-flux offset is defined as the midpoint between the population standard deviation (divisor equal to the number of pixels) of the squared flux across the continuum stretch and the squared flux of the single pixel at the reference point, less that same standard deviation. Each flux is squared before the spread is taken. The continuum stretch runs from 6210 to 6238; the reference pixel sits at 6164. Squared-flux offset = 31.4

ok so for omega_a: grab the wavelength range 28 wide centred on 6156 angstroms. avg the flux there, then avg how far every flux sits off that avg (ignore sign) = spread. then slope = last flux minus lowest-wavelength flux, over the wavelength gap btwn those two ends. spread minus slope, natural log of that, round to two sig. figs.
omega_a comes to -1.7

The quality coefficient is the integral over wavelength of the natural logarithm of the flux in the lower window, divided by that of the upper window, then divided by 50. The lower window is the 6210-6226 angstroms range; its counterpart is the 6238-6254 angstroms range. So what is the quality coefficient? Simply 0.0197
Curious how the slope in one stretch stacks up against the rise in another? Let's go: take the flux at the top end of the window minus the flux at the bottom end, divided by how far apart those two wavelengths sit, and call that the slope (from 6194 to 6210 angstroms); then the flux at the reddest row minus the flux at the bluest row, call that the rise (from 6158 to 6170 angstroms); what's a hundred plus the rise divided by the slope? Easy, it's 101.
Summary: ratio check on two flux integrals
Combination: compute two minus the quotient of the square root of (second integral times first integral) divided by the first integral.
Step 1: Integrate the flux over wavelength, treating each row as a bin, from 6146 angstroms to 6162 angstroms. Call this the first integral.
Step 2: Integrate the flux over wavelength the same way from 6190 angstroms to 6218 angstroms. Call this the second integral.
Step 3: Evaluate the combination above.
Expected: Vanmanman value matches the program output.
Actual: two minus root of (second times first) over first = 0.7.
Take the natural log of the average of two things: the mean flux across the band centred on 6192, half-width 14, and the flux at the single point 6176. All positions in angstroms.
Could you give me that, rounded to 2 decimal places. 2.03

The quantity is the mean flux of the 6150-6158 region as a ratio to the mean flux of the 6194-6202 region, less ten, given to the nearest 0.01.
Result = -9.02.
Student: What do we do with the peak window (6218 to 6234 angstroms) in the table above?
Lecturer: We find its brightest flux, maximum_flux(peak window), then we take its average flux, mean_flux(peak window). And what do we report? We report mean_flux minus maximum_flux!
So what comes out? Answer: -0.27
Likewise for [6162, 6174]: -0.26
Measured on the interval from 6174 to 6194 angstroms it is -0.32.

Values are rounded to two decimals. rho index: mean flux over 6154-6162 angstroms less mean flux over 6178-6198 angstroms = 0.13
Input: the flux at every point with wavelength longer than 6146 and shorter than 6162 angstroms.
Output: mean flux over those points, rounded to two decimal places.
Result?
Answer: 7.83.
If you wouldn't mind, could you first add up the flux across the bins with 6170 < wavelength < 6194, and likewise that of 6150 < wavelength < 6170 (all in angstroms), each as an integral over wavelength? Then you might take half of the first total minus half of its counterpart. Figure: 12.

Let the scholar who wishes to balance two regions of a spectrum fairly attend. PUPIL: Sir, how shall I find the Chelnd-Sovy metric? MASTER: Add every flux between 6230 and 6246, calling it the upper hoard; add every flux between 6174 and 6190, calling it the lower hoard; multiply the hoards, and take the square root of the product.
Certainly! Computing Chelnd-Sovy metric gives 31.5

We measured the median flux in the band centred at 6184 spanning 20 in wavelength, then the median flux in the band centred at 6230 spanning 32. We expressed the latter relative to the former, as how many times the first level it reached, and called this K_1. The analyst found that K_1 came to 1.05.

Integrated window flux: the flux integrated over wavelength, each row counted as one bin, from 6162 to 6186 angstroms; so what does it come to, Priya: 187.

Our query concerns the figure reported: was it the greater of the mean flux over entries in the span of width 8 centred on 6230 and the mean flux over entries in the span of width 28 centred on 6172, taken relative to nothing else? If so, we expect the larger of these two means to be 7.82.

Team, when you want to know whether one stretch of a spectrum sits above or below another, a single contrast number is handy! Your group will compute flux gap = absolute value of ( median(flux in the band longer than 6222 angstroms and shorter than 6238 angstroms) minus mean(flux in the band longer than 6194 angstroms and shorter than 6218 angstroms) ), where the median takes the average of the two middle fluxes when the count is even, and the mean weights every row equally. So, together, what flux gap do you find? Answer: 0.33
